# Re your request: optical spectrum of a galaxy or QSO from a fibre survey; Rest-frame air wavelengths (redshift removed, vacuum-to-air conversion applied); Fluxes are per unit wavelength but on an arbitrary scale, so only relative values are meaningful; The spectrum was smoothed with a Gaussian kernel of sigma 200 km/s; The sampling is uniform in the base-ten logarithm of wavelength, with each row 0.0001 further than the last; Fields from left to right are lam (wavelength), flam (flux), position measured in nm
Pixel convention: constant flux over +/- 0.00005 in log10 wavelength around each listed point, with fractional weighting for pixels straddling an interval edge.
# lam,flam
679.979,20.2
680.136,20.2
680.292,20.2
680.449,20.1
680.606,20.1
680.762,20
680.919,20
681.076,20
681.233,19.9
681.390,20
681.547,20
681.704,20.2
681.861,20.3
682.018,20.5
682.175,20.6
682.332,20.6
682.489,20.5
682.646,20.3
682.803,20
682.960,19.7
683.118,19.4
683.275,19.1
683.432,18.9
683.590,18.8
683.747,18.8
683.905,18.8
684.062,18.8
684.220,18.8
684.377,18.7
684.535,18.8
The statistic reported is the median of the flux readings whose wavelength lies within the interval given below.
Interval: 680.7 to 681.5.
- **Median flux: 20.0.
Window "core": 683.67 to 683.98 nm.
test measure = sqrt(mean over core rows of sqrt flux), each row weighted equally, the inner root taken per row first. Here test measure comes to 2.08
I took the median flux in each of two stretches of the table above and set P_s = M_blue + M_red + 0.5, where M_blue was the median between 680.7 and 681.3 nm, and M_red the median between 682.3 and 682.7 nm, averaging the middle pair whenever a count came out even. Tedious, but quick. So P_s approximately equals 41.0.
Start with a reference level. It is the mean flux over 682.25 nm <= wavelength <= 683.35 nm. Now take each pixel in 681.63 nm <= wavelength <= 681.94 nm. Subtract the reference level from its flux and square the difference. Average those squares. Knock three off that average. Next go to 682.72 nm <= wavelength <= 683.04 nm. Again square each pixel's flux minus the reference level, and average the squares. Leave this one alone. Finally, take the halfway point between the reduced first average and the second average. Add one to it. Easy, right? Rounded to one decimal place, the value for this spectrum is -0.4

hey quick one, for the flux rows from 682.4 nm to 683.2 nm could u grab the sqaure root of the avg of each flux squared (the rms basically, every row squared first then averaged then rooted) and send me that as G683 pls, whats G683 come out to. 20.0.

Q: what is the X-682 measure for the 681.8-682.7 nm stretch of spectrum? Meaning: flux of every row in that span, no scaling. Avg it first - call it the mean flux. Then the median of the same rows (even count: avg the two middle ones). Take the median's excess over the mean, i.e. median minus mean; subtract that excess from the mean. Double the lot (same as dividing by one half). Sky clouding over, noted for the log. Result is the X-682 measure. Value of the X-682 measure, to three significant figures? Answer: 40.9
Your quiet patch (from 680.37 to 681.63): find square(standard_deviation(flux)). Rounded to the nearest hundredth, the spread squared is 0.00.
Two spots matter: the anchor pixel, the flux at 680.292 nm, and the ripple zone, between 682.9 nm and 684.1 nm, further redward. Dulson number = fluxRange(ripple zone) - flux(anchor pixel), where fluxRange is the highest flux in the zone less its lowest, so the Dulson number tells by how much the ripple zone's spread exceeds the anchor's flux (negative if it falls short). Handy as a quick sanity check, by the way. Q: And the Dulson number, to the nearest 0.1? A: -19.3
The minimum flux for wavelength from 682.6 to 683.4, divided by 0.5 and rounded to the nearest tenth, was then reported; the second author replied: 38.2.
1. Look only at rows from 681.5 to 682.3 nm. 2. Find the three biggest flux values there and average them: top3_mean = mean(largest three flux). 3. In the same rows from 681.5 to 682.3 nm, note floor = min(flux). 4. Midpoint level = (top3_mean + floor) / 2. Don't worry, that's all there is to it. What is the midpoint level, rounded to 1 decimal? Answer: 20.2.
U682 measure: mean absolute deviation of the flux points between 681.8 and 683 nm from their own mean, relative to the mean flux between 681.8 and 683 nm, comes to 0.012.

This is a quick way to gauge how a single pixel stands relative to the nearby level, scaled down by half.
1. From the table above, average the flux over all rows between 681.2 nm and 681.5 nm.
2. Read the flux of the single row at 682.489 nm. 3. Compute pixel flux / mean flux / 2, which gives 0.514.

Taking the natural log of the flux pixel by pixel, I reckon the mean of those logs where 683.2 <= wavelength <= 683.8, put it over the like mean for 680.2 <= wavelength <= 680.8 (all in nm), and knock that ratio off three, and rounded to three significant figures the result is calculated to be 2.02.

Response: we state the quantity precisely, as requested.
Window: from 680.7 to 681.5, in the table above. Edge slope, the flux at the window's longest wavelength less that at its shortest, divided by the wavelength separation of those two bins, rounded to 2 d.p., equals 0.00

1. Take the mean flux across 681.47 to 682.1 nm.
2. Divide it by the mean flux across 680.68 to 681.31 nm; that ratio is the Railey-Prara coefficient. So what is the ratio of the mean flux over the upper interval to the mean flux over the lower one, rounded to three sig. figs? 1.01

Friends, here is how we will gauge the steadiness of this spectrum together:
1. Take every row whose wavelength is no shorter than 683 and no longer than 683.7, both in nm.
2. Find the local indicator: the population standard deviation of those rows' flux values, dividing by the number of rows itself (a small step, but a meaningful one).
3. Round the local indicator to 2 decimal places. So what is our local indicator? 0.23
